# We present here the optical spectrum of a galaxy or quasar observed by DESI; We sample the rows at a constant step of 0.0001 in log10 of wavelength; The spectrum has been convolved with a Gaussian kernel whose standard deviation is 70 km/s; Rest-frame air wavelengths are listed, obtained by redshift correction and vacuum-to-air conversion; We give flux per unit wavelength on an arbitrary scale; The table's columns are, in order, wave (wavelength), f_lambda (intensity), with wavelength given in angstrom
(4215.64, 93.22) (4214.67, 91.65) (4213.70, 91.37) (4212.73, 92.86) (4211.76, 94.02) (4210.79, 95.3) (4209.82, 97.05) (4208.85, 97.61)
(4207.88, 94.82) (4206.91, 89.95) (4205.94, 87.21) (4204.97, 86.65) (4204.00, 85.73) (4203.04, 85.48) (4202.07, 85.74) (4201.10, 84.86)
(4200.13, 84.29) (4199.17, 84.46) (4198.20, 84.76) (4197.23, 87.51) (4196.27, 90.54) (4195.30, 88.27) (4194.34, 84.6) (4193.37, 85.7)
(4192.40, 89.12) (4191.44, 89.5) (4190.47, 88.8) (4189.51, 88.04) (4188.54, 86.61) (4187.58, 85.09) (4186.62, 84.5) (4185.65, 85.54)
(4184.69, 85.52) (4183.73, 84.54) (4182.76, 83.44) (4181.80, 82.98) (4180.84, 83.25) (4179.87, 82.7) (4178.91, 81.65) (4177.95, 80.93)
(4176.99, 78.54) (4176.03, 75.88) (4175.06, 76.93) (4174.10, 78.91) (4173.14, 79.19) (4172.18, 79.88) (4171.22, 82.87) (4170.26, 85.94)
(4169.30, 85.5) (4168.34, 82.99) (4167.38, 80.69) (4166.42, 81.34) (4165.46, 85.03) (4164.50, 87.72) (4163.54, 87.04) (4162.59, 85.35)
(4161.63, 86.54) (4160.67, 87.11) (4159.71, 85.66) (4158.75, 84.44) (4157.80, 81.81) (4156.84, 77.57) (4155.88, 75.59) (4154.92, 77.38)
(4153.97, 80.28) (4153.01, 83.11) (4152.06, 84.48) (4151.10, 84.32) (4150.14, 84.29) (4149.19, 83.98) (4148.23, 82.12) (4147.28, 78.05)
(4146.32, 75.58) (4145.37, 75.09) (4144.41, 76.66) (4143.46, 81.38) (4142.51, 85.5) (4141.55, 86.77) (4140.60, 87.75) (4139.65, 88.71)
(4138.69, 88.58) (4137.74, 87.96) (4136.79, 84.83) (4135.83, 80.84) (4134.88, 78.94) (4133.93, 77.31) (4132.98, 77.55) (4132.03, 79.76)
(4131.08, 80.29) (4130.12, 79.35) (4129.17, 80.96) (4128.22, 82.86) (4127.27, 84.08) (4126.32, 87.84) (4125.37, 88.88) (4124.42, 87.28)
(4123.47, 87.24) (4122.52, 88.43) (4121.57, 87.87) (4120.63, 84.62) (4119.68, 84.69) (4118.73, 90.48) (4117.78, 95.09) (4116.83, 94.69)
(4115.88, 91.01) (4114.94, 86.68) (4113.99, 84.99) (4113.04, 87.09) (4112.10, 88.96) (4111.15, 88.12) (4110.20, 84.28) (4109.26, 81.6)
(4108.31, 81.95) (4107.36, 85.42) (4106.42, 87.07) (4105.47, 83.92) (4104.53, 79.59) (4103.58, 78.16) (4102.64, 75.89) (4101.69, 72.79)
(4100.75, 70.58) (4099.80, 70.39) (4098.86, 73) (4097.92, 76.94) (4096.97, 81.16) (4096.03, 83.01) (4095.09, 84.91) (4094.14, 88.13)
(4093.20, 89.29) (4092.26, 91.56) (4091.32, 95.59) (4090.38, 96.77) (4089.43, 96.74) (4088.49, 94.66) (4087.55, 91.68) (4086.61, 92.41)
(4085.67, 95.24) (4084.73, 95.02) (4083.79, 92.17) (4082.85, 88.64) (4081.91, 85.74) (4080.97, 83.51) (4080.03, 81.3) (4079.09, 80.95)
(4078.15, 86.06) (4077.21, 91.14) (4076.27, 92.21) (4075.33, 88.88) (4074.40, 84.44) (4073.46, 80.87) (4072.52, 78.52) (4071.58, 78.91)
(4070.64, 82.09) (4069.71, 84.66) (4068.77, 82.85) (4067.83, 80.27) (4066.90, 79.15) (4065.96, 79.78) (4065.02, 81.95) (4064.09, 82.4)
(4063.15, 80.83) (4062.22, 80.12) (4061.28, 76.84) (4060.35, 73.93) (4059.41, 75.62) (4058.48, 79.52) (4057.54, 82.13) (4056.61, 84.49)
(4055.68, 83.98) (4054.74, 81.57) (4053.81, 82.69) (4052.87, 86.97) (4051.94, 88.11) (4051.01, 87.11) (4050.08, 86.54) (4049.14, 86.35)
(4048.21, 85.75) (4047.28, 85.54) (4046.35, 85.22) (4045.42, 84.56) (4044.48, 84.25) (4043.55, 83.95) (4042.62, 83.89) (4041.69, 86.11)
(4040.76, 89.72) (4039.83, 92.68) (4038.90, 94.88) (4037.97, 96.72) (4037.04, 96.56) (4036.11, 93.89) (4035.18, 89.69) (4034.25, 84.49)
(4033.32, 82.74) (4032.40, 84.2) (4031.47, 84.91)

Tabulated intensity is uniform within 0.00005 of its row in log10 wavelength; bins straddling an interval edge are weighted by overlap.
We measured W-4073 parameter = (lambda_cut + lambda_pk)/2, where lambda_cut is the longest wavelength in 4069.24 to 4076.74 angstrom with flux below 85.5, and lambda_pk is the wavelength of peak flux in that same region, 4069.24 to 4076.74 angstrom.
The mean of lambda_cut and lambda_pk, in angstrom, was 4075.3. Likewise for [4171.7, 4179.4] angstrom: 4178.9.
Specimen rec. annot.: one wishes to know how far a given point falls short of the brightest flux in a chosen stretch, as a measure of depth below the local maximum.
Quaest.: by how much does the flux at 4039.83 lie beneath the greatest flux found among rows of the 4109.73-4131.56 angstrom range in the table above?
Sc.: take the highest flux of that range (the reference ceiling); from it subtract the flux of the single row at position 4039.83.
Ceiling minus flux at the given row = 2.4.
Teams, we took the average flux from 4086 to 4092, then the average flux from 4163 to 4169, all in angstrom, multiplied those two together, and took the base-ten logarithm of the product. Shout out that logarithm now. 3.90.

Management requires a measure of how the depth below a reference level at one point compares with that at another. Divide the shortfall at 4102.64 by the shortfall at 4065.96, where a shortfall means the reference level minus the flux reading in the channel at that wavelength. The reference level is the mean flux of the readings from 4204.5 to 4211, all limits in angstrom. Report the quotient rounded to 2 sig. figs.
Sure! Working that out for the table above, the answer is 1.3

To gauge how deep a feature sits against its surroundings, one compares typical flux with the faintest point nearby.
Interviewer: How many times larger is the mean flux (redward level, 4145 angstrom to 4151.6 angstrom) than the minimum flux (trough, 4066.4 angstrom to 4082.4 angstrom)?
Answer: 1.03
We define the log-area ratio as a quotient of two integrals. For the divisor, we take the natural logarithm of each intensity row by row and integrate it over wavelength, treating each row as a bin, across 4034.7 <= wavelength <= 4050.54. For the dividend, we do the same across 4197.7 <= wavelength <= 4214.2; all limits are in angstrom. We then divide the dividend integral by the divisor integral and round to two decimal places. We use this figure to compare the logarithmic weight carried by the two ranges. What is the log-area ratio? 1.04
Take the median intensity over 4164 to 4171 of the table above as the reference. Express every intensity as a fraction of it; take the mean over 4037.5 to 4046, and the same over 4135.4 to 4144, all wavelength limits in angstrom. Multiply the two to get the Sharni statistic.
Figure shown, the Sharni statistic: 1.05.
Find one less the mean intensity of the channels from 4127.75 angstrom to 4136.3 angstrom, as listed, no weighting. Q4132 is -79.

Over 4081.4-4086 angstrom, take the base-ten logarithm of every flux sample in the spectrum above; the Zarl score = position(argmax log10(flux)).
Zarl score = 4085.67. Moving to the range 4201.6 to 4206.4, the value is 4205.94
